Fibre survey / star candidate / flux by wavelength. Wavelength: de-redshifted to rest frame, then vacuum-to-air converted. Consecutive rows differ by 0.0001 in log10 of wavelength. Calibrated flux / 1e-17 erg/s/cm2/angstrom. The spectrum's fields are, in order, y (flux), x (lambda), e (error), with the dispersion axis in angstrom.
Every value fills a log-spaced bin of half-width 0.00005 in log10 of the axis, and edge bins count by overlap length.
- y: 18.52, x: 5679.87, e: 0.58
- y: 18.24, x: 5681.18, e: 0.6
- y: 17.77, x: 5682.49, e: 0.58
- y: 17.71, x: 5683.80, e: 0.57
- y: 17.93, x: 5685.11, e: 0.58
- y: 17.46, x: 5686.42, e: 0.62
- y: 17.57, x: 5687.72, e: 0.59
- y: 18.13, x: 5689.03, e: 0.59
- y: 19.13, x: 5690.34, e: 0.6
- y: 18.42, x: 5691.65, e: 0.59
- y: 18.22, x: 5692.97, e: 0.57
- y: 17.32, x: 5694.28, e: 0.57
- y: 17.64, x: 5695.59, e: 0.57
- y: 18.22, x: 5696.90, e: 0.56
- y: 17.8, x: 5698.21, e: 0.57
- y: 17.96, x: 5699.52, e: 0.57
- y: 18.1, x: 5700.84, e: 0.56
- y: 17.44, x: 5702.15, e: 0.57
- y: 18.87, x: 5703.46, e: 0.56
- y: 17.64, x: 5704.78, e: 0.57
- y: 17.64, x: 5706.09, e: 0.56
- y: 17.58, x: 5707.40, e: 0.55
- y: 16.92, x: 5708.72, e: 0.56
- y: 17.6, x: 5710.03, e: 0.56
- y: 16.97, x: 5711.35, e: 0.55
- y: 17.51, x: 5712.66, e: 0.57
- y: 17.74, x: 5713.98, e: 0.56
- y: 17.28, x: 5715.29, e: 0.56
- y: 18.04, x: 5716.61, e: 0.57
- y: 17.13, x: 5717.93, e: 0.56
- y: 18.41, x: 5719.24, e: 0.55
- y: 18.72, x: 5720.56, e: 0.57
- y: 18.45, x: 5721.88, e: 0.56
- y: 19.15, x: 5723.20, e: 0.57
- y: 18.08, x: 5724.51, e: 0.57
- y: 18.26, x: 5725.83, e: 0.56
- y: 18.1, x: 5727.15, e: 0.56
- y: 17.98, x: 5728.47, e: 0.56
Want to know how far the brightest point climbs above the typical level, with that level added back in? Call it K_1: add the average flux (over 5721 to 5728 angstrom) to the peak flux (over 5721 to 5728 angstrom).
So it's 37.6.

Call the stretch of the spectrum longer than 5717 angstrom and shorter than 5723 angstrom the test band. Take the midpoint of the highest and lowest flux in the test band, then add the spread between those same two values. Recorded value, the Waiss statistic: 19.5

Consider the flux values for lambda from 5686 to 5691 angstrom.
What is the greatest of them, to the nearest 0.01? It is 19.13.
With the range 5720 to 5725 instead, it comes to 19.15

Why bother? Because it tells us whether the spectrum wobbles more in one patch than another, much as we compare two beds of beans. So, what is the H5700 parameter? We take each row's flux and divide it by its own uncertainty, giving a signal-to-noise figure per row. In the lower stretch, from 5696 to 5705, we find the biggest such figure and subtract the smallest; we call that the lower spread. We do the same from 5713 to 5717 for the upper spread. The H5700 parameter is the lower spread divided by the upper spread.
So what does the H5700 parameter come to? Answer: 3.8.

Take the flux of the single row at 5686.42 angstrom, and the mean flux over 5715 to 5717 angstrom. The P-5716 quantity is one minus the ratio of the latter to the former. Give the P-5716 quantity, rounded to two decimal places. -0.01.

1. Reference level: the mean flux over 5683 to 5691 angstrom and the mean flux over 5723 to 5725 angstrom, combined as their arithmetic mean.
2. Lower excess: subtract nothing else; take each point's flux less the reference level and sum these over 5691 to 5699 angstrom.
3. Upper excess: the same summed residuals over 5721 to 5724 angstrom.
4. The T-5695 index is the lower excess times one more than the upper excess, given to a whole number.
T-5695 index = -4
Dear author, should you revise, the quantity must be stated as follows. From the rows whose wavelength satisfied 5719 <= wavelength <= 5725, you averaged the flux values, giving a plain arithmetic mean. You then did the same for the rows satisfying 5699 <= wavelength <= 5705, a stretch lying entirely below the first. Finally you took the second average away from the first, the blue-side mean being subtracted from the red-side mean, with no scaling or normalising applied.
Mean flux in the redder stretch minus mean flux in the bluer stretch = 0.6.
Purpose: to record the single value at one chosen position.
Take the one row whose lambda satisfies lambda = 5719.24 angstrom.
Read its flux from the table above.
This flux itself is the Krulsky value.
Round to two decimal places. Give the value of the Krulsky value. 18.41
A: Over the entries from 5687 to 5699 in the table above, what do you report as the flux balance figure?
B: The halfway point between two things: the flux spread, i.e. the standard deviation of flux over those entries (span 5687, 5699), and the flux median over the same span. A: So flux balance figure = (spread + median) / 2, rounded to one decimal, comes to 9.3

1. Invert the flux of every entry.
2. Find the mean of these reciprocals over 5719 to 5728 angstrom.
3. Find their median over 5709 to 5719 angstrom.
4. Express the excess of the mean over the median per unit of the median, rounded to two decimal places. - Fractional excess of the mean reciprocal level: -0.05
